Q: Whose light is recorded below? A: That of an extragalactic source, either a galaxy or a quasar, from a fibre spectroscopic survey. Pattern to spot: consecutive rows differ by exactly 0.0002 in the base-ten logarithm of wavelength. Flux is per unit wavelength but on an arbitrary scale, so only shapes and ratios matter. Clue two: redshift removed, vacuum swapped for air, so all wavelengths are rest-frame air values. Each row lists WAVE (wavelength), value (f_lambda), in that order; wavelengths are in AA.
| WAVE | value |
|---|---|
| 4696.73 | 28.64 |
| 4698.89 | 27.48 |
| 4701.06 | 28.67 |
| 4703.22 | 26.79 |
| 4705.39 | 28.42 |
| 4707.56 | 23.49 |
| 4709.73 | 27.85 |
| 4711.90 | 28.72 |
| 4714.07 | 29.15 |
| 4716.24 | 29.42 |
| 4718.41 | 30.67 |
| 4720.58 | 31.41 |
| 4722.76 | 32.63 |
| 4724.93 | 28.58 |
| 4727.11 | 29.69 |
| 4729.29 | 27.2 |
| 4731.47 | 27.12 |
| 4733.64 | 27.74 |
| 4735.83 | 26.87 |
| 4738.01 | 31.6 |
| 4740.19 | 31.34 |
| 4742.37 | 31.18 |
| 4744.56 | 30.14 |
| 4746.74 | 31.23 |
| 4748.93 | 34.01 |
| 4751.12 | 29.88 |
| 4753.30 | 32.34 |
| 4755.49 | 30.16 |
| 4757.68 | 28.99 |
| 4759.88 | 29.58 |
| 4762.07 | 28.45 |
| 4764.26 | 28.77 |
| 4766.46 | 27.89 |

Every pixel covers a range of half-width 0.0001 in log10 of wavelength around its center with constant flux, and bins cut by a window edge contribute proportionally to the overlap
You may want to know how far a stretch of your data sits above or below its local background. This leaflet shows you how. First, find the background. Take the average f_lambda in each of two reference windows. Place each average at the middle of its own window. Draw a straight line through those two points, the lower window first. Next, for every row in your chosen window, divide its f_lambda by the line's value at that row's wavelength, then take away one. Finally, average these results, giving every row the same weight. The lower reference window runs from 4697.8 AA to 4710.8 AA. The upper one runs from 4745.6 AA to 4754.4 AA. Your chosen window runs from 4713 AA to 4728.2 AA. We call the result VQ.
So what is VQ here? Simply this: 0.049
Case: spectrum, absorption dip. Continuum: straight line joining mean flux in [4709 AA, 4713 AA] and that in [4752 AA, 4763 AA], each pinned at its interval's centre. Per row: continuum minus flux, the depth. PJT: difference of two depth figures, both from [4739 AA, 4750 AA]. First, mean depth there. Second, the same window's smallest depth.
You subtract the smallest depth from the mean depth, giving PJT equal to 2.28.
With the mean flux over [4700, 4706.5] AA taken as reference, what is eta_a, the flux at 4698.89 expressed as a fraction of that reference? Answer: 0.98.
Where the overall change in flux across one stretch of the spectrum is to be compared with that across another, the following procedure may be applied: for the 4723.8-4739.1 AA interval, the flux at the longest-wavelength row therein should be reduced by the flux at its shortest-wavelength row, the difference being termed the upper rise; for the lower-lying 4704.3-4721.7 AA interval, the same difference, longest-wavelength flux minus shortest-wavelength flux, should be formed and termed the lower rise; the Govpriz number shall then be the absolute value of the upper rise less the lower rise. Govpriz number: 0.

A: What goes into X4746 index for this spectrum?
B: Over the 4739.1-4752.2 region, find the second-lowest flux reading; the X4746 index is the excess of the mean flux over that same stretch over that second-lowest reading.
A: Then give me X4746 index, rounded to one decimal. 1.2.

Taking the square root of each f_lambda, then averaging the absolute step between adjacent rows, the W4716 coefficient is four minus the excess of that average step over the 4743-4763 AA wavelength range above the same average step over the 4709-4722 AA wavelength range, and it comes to 3.89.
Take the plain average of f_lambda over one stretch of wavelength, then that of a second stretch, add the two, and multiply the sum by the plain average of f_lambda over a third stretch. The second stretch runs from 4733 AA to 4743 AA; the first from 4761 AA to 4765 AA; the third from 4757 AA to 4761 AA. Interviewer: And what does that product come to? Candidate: 1709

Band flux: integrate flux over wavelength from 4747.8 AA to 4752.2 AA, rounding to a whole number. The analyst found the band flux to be 140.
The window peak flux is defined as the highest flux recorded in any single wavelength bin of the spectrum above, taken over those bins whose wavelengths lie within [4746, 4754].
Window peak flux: 34.01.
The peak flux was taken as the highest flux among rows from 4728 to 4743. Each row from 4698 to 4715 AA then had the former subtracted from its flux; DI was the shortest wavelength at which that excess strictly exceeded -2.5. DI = 4714.07 AA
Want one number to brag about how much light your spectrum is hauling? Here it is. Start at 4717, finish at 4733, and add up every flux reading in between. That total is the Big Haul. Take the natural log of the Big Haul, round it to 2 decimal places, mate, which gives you 5.33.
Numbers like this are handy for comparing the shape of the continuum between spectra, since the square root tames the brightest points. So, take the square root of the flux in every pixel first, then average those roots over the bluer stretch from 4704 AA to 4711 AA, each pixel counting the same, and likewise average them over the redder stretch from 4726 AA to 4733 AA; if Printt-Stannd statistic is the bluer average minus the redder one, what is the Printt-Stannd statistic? -0.14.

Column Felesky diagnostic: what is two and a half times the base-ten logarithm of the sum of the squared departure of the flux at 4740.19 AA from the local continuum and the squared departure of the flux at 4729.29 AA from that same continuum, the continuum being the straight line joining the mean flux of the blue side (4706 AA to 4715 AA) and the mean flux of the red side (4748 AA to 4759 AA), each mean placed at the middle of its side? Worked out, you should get 1.8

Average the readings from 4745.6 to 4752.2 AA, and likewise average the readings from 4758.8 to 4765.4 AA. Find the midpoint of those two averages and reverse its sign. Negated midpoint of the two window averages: -30.3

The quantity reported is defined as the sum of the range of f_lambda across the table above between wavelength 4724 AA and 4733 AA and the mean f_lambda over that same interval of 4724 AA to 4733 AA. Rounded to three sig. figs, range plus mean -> 30.7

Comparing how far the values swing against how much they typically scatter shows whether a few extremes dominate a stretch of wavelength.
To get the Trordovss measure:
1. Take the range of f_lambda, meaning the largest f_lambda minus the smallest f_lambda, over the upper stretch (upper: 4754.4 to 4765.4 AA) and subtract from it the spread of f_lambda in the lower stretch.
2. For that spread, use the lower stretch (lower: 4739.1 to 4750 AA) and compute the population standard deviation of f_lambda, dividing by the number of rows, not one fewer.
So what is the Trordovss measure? 0.4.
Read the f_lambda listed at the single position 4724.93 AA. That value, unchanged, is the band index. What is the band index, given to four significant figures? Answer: 28.58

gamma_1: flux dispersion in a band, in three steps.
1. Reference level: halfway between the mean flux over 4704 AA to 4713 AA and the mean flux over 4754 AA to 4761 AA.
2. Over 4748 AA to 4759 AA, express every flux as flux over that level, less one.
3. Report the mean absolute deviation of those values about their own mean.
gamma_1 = 0.059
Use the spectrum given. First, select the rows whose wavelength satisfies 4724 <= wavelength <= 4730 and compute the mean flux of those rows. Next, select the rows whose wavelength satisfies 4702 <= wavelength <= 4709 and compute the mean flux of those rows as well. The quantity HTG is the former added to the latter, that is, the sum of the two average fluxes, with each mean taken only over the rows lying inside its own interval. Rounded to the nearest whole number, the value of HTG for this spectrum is 55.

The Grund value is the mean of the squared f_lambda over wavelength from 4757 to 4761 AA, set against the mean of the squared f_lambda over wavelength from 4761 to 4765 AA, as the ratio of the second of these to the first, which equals 0.95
